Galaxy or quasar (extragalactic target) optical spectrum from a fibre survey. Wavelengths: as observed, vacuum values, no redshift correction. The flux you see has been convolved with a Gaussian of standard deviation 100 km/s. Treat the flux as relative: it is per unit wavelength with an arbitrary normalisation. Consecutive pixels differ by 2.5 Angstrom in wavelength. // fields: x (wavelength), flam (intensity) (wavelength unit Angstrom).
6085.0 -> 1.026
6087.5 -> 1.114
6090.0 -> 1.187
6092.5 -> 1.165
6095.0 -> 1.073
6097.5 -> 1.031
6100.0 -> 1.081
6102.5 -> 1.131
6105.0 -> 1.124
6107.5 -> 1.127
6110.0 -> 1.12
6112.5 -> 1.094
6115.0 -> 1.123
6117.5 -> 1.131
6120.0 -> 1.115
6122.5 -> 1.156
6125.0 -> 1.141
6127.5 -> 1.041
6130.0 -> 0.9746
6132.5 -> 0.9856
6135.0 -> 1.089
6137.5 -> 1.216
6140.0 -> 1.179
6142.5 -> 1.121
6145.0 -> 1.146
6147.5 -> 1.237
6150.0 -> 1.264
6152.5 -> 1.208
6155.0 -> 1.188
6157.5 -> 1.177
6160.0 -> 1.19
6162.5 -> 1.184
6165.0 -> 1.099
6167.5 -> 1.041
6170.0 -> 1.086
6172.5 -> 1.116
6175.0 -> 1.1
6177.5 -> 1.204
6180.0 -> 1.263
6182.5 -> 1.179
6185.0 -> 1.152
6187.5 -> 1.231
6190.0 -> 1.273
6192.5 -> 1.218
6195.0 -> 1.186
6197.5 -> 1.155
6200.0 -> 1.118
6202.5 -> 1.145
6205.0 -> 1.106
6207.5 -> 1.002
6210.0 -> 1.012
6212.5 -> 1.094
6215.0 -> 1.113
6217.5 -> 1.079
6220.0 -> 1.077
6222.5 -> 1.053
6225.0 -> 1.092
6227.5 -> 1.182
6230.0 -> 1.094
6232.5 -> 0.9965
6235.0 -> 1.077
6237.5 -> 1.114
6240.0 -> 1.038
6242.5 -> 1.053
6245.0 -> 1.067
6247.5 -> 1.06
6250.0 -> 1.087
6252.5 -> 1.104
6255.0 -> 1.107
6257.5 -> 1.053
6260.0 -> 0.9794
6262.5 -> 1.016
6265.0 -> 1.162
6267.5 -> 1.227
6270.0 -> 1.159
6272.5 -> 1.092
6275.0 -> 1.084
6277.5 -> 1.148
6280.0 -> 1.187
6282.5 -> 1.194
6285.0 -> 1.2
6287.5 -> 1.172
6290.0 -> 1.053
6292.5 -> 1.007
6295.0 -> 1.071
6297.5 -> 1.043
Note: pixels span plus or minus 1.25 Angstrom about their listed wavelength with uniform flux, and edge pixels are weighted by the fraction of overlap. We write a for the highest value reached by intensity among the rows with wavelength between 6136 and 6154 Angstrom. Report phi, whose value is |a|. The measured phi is 1.26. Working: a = 1.264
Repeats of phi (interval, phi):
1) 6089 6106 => 1.19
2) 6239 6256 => 1.11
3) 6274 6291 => 1.20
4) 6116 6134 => 1.16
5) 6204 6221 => 1.11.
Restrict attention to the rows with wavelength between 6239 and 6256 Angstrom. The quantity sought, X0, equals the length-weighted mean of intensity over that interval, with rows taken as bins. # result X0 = 1.07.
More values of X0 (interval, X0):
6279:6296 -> 1.13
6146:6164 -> 1.20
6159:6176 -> 1.12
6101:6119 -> 1.12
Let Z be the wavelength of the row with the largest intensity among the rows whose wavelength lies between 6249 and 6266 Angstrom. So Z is 6265.0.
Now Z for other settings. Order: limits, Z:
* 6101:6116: 6102.5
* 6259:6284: 6267.5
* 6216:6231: 6227.5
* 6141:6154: 6150.0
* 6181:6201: 6190.0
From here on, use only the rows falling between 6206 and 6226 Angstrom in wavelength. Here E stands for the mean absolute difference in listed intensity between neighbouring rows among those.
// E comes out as 0.030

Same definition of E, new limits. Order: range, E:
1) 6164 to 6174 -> 0.044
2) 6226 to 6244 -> 0.066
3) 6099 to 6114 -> 0.019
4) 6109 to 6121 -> 0.020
